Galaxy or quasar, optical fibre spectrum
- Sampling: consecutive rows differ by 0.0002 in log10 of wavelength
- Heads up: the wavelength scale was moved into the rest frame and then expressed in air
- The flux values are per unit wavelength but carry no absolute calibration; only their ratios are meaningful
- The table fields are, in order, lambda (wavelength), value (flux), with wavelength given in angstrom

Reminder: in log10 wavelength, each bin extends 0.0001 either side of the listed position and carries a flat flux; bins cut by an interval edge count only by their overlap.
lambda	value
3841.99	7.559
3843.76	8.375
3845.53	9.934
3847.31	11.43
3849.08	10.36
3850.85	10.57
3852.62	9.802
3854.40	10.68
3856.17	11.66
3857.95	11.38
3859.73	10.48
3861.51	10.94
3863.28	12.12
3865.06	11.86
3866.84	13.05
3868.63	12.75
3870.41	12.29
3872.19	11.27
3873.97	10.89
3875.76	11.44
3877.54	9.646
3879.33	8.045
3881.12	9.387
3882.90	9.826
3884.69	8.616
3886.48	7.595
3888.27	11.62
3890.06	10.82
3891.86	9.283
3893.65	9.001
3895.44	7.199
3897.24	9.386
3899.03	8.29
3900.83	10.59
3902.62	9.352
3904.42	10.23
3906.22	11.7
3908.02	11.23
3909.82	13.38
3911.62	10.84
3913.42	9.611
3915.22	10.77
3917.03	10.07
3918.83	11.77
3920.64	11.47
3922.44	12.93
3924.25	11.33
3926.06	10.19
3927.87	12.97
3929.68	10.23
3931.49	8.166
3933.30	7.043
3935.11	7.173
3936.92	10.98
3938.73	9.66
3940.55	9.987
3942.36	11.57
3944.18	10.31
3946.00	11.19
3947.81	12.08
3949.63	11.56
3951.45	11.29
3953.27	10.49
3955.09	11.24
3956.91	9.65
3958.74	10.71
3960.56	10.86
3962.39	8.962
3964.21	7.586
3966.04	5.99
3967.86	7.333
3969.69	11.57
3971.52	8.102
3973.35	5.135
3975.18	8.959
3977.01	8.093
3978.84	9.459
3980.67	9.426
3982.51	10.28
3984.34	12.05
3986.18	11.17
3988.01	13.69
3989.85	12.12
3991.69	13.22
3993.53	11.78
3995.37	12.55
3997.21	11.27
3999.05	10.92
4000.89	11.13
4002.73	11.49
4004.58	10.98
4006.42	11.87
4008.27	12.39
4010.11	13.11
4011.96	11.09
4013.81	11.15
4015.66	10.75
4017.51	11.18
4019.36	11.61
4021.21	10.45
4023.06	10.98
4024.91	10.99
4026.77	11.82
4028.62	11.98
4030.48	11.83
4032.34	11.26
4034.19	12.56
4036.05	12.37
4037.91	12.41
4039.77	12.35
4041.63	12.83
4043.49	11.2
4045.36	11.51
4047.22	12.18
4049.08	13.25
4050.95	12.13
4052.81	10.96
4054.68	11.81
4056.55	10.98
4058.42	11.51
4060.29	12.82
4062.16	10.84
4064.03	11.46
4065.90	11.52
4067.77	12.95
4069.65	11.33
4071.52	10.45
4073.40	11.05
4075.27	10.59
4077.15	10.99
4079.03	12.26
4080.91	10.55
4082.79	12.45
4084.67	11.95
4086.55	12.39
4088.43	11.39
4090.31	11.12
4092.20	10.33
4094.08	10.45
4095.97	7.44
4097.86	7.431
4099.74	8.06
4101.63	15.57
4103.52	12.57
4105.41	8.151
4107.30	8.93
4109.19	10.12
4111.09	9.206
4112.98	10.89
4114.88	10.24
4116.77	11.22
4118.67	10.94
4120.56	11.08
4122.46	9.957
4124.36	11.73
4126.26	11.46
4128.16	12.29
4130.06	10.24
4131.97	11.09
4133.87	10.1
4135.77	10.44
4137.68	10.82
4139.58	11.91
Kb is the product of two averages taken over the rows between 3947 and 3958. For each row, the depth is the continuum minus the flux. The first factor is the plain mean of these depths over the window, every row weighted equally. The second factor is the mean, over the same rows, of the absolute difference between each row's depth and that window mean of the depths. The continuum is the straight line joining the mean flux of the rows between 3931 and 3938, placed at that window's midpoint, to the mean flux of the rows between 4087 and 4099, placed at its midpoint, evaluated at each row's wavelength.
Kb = -1.7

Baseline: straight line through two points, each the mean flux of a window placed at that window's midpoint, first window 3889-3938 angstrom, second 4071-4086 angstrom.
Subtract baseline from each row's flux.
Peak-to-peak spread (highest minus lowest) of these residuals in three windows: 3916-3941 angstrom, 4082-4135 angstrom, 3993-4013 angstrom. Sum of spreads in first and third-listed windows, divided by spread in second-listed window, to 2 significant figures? 1.0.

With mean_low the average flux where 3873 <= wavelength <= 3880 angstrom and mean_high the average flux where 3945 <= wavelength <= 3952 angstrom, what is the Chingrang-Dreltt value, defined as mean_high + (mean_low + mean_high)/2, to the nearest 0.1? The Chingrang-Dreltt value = 22.3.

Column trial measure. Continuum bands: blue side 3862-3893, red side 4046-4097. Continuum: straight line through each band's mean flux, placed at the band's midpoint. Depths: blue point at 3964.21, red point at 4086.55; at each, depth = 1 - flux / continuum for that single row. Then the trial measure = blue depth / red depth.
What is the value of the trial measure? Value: -4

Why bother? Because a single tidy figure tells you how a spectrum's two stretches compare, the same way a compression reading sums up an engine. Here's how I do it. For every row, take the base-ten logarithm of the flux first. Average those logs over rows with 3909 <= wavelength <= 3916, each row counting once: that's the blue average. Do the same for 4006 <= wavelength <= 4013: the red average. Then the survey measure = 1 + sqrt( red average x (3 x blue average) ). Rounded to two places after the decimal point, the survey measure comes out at 2.84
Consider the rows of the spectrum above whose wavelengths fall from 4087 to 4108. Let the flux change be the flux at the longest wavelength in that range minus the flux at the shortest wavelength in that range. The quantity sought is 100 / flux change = -41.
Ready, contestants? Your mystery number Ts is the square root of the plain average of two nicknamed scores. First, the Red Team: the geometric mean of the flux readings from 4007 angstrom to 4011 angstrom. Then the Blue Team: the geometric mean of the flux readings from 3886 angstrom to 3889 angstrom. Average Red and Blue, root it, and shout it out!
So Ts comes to 3.33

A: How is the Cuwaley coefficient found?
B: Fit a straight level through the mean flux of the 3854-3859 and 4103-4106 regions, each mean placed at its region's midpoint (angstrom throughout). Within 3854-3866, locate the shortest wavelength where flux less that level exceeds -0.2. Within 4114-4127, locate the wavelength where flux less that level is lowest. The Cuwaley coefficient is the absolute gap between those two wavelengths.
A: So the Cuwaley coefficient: 266.3 angstrom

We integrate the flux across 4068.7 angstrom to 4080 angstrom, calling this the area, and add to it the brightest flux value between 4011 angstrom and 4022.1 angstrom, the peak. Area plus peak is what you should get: 137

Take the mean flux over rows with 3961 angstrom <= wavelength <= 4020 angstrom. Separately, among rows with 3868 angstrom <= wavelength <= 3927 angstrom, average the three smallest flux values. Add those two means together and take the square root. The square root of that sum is 4.26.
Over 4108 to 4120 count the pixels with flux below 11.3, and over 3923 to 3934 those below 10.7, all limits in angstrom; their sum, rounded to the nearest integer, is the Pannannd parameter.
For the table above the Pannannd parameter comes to 10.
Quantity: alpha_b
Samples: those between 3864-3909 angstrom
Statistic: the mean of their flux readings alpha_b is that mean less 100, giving -89.8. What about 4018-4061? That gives -88.2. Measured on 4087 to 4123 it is -89.7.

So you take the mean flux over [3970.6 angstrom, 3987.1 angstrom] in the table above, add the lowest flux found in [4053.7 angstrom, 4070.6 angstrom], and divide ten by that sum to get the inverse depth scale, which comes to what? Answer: 0.499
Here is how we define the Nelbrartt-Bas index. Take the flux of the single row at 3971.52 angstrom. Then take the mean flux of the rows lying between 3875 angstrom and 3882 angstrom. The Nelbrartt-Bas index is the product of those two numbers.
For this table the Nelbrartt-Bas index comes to 78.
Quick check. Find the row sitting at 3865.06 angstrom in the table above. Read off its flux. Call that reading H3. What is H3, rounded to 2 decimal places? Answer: 11.86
